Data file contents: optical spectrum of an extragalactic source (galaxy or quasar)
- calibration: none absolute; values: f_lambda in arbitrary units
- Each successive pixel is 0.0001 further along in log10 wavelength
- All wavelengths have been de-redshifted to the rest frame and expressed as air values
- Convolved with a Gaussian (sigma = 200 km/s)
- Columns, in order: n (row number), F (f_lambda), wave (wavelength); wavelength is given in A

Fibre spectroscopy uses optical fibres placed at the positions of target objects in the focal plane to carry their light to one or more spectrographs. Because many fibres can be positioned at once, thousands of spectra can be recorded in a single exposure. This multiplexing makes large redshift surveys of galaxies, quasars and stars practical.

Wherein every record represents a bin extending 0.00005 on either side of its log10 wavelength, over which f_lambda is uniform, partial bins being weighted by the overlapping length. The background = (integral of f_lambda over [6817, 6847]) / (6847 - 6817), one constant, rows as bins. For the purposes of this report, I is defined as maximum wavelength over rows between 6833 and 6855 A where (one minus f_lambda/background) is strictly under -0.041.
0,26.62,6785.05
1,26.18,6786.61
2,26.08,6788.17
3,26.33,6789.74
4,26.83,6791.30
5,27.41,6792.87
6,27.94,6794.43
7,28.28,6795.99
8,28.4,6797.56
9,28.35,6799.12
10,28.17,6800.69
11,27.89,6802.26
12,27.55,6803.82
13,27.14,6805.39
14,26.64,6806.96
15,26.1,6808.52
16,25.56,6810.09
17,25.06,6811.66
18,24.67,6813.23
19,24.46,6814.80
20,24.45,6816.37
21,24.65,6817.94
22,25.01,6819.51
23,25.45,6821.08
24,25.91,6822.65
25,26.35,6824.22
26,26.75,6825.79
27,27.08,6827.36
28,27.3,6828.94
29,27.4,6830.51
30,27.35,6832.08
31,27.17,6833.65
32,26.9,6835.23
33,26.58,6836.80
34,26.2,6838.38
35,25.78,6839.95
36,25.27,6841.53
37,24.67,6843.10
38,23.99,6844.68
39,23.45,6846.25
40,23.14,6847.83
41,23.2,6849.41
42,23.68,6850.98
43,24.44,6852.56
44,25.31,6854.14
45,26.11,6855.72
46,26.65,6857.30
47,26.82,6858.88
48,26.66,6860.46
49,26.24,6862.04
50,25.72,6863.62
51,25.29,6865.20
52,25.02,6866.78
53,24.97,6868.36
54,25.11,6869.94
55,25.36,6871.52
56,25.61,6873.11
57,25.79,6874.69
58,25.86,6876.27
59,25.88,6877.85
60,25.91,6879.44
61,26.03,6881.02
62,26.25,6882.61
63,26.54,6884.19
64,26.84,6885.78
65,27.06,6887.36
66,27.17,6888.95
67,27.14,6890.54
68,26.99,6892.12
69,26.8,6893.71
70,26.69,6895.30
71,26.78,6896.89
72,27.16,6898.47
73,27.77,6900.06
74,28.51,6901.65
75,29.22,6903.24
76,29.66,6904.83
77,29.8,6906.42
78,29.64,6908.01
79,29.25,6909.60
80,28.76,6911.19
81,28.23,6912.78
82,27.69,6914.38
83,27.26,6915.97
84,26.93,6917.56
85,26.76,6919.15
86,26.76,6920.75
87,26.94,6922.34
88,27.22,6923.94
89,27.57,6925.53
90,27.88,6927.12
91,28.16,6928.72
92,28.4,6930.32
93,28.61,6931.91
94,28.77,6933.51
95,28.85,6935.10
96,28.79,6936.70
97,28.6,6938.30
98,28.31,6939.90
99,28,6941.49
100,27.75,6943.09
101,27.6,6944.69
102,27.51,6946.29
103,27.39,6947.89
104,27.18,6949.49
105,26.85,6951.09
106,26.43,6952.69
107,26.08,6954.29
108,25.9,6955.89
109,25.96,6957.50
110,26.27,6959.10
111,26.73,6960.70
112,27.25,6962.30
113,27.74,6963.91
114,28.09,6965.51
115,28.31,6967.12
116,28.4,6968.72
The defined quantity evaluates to 6833.65 A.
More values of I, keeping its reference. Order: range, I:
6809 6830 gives 6828.94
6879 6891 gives 6890.54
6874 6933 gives 6931.91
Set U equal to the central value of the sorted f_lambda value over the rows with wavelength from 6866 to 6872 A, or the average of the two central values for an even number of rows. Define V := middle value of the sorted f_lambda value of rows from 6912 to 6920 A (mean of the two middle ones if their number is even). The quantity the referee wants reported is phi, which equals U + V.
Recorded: 52.3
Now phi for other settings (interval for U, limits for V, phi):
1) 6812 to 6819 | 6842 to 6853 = 48.2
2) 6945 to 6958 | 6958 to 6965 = 53.6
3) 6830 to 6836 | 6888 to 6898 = 54.2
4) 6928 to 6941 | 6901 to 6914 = 57.8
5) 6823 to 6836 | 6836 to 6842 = 53.1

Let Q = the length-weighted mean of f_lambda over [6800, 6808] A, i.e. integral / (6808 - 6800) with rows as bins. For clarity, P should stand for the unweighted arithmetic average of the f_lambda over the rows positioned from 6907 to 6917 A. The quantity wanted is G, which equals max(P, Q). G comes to 28.5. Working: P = 28.5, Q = 27.4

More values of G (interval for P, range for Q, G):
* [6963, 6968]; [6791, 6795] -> 28.0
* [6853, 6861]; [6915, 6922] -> 27.0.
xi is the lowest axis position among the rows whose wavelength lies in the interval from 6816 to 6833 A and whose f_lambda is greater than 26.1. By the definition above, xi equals 6824.22 A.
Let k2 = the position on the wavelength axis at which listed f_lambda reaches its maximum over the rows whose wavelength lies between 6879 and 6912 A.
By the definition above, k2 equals 6906.42 A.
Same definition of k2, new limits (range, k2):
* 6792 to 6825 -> 6797.56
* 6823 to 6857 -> 6830.51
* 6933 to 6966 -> 6935.10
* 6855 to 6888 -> 6887.36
